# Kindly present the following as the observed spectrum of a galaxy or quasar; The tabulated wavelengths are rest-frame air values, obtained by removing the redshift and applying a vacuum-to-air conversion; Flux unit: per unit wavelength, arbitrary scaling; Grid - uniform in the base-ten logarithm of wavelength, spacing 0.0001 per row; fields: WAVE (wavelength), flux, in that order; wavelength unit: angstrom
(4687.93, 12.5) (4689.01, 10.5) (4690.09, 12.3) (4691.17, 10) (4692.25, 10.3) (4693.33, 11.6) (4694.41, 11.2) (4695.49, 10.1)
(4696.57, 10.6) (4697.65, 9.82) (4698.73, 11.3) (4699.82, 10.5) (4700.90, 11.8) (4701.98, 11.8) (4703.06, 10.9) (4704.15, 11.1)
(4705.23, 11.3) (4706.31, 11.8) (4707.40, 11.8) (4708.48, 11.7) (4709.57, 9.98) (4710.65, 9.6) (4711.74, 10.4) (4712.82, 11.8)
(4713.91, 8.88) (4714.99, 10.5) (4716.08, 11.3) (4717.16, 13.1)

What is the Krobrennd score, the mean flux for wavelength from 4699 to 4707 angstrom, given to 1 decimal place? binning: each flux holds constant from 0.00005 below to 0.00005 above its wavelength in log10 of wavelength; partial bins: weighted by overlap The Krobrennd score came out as 11.3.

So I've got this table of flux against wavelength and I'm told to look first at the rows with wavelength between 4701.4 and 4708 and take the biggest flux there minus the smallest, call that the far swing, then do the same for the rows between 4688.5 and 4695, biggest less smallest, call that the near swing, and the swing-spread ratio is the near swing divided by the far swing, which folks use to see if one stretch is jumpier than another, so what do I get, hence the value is 2.56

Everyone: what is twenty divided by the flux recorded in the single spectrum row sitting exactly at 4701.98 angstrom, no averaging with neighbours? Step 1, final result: 1.69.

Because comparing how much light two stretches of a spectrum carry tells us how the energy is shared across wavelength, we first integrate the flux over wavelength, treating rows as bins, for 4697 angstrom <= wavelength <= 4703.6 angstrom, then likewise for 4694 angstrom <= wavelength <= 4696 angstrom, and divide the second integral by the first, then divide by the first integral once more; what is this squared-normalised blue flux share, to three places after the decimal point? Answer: 0.004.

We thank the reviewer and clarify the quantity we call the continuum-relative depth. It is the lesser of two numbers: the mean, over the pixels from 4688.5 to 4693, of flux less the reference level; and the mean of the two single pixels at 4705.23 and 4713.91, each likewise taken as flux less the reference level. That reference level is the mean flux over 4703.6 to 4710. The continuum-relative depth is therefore -1.2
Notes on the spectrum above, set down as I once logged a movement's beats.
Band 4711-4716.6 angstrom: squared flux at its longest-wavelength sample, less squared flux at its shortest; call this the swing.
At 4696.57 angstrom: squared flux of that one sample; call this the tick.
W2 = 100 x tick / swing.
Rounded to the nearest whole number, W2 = 575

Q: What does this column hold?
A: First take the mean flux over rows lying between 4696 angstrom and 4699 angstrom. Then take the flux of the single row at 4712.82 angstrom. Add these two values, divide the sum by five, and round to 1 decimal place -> 4.5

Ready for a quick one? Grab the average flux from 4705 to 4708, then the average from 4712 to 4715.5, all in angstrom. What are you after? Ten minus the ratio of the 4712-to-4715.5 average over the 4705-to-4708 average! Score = 9.11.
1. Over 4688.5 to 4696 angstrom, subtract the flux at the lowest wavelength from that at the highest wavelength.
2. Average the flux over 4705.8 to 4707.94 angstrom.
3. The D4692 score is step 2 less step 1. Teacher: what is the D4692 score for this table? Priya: 12.2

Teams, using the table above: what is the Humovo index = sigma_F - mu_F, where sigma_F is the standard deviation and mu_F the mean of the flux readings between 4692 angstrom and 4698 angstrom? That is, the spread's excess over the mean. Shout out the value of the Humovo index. -10.0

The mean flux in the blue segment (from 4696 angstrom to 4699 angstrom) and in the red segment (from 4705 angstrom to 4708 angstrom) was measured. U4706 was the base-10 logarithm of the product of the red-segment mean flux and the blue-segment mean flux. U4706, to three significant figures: 2.09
